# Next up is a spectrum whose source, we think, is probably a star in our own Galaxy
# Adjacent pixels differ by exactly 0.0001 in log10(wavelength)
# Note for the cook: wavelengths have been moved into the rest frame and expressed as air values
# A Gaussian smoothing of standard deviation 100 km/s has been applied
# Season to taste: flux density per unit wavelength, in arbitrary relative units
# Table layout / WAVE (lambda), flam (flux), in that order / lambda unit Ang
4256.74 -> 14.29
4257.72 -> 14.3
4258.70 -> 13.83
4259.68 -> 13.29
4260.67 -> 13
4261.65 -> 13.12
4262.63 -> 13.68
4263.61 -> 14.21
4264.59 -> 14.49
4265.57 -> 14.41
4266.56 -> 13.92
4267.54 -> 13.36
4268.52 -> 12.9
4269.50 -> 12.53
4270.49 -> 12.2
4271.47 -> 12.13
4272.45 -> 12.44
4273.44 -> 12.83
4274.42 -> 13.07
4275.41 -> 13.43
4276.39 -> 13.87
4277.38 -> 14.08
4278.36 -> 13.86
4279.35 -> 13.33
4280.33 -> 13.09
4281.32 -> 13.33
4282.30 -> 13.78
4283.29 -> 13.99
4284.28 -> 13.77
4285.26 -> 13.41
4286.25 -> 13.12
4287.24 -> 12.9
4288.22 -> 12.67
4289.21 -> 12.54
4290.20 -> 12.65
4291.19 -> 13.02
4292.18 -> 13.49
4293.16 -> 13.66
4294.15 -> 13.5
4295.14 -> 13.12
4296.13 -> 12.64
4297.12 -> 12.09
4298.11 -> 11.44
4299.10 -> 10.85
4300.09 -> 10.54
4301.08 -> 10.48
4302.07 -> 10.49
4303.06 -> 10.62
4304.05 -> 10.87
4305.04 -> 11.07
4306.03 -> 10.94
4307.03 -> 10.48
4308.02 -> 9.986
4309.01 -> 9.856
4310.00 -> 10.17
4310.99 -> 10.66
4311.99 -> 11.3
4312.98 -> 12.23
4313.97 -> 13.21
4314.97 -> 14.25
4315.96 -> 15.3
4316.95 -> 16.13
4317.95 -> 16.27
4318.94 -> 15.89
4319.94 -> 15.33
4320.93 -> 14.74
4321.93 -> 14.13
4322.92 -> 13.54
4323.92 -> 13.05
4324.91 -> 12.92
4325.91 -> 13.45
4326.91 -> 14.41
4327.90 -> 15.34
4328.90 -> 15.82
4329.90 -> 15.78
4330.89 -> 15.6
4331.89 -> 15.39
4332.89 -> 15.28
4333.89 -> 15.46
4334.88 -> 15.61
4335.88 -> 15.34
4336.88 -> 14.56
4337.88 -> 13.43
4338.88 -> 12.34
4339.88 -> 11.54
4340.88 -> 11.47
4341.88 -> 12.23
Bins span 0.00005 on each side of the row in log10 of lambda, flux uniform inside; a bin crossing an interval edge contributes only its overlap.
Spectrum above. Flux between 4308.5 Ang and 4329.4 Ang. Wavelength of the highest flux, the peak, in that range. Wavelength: 4317.95 Ang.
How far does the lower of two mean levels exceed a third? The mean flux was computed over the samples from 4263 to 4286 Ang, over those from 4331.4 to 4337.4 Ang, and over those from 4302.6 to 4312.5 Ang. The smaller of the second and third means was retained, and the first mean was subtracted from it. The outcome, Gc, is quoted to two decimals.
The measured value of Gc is -2.81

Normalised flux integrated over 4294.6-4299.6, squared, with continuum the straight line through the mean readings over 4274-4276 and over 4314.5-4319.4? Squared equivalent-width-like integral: 17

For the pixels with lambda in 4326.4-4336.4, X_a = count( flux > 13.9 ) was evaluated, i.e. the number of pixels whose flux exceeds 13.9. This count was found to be 10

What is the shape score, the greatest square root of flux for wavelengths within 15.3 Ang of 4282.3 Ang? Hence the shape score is 3.75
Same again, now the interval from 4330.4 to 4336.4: 3.95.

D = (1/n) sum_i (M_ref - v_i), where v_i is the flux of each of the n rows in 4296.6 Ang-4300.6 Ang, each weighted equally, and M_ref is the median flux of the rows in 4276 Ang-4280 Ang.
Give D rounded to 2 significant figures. 2.6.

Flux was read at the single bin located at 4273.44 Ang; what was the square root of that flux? 3.58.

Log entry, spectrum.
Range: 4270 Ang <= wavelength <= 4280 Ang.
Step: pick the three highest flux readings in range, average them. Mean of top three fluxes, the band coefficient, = 13.9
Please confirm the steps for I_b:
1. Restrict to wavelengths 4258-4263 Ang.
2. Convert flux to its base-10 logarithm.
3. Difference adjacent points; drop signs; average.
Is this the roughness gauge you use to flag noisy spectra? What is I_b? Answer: 0.012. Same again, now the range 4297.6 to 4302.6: 0.010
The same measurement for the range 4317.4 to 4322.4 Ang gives 0.015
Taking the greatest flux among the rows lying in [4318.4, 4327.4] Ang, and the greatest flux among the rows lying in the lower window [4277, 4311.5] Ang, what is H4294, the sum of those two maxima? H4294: 30.0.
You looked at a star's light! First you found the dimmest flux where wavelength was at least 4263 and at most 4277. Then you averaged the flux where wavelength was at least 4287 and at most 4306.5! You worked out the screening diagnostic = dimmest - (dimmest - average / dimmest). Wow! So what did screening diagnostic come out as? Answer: 0.99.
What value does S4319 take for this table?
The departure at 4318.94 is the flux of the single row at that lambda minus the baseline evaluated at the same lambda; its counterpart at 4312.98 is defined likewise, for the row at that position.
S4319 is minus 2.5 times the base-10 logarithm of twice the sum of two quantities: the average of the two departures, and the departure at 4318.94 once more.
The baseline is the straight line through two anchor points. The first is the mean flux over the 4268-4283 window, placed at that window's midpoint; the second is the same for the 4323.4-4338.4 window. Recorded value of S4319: -1.0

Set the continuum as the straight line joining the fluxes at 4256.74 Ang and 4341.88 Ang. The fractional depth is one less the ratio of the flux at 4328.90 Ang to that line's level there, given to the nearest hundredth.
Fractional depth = -0.26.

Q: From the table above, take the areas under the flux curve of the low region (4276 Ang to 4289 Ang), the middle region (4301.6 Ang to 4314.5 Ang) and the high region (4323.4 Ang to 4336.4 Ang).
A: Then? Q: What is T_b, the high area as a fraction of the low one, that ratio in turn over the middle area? 0.0079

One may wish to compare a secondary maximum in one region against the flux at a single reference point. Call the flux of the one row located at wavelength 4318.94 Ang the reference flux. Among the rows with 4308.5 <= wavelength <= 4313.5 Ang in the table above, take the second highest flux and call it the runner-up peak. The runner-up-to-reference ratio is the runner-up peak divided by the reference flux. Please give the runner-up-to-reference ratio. 0.71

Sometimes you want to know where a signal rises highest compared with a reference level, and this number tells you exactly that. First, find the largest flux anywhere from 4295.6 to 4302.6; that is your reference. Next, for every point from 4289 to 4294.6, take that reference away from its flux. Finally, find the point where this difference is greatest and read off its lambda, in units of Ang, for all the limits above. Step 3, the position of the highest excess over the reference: 4293.16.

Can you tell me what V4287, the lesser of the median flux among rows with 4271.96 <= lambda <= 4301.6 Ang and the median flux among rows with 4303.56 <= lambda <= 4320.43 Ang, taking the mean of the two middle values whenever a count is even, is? 11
